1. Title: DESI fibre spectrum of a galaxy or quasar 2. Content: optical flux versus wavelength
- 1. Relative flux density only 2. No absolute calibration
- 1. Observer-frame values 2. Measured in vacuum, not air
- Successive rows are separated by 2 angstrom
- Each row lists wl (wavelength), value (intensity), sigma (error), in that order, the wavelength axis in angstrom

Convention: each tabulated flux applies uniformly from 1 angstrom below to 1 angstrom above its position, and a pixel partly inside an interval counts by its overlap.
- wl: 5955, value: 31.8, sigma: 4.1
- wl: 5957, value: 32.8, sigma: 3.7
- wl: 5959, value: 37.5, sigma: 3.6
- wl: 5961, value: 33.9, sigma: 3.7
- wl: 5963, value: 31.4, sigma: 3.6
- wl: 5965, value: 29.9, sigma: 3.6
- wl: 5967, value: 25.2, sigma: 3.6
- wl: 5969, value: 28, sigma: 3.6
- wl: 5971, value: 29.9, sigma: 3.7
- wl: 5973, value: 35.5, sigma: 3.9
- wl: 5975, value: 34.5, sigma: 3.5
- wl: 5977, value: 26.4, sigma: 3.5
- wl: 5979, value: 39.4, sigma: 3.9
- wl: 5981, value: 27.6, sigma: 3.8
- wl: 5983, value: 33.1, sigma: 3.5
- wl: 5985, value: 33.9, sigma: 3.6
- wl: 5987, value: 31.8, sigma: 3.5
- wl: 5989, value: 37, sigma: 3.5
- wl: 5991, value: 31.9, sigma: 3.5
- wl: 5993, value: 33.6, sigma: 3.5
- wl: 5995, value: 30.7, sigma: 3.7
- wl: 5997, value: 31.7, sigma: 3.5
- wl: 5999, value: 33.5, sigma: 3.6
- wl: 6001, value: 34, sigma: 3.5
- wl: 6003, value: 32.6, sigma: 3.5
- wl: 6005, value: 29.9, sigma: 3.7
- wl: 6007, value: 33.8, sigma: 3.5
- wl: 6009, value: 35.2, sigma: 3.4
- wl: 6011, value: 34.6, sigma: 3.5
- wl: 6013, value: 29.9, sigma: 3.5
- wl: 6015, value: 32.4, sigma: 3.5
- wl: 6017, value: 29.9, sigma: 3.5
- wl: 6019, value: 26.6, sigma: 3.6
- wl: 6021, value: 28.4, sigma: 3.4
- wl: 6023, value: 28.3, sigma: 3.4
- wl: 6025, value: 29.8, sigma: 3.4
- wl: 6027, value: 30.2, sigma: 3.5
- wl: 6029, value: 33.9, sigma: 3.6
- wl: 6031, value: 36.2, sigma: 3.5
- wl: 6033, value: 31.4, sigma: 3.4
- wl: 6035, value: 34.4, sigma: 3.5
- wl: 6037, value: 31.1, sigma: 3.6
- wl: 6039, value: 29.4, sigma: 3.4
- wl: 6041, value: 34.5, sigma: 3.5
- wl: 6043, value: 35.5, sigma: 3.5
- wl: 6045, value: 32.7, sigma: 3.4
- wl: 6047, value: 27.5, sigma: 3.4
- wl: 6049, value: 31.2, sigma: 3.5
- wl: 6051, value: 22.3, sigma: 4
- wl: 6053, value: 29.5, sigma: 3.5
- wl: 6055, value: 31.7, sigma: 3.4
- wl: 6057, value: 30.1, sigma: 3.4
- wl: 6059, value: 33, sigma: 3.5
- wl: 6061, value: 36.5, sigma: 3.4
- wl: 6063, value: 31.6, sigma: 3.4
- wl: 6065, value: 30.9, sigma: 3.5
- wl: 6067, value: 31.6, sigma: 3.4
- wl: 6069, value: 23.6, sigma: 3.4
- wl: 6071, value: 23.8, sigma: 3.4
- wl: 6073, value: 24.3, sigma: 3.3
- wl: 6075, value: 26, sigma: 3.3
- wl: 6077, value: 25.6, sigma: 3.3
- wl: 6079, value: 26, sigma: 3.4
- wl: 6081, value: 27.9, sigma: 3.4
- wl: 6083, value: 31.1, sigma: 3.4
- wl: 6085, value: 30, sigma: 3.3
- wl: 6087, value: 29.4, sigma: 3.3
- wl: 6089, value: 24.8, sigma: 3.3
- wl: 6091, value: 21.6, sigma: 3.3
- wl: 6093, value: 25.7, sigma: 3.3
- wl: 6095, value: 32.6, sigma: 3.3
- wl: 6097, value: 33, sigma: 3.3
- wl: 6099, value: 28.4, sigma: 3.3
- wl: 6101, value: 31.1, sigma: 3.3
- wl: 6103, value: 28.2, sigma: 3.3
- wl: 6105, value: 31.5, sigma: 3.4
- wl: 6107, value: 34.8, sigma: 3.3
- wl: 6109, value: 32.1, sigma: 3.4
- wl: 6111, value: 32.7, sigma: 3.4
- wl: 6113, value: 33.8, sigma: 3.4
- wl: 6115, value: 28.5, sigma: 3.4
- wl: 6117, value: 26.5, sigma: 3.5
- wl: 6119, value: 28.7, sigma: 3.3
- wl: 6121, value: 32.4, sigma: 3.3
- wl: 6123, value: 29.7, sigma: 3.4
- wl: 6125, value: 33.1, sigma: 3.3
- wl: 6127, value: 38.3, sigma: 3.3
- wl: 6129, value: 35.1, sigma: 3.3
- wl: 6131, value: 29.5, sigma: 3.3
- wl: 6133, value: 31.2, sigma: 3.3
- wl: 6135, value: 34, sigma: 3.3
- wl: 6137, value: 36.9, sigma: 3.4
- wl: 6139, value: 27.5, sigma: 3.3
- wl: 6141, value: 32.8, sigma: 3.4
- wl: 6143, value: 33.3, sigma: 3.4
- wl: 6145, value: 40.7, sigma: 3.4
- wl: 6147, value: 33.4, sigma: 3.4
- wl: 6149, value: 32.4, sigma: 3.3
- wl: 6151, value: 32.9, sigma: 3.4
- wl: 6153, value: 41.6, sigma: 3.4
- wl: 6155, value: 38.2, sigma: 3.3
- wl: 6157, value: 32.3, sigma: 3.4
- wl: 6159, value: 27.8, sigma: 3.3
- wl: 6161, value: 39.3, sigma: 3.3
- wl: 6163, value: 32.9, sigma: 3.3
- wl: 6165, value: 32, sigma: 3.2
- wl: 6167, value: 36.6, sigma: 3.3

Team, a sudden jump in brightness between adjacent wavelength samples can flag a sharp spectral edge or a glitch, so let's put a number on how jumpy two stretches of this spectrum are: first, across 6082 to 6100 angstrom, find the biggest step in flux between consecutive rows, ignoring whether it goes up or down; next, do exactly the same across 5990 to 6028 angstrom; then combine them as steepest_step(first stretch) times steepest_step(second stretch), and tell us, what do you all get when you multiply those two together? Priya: 32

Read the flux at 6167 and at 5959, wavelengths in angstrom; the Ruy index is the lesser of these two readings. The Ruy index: 36.6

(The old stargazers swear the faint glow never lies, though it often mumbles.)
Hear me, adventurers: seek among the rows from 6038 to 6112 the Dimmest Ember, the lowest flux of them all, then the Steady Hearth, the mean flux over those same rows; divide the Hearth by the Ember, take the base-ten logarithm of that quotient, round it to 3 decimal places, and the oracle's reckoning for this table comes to 0.136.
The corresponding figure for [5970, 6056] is 0.154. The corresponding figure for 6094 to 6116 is 0.048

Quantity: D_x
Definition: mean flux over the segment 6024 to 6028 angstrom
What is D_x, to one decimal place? 30.0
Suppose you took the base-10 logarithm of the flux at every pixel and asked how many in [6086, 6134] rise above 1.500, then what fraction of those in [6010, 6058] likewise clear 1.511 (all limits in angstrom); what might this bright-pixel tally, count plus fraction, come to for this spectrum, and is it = 10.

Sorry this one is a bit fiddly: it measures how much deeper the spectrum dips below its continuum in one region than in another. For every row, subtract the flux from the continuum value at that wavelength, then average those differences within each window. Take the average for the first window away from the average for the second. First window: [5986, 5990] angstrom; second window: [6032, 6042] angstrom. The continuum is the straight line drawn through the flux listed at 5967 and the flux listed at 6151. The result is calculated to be 4.3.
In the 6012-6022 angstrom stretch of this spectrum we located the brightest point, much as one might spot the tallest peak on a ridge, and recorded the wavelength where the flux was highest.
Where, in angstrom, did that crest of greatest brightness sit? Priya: 6015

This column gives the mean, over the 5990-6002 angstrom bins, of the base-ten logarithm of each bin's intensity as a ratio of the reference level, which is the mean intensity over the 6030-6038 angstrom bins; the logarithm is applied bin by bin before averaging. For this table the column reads -0.010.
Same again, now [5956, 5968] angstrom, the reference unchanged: -0.023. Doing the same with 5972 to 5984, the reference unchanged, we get -0.011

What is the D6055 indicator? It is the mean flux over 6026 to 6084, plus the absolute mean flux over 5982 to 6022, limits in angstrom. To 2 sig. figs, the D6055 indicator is 62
